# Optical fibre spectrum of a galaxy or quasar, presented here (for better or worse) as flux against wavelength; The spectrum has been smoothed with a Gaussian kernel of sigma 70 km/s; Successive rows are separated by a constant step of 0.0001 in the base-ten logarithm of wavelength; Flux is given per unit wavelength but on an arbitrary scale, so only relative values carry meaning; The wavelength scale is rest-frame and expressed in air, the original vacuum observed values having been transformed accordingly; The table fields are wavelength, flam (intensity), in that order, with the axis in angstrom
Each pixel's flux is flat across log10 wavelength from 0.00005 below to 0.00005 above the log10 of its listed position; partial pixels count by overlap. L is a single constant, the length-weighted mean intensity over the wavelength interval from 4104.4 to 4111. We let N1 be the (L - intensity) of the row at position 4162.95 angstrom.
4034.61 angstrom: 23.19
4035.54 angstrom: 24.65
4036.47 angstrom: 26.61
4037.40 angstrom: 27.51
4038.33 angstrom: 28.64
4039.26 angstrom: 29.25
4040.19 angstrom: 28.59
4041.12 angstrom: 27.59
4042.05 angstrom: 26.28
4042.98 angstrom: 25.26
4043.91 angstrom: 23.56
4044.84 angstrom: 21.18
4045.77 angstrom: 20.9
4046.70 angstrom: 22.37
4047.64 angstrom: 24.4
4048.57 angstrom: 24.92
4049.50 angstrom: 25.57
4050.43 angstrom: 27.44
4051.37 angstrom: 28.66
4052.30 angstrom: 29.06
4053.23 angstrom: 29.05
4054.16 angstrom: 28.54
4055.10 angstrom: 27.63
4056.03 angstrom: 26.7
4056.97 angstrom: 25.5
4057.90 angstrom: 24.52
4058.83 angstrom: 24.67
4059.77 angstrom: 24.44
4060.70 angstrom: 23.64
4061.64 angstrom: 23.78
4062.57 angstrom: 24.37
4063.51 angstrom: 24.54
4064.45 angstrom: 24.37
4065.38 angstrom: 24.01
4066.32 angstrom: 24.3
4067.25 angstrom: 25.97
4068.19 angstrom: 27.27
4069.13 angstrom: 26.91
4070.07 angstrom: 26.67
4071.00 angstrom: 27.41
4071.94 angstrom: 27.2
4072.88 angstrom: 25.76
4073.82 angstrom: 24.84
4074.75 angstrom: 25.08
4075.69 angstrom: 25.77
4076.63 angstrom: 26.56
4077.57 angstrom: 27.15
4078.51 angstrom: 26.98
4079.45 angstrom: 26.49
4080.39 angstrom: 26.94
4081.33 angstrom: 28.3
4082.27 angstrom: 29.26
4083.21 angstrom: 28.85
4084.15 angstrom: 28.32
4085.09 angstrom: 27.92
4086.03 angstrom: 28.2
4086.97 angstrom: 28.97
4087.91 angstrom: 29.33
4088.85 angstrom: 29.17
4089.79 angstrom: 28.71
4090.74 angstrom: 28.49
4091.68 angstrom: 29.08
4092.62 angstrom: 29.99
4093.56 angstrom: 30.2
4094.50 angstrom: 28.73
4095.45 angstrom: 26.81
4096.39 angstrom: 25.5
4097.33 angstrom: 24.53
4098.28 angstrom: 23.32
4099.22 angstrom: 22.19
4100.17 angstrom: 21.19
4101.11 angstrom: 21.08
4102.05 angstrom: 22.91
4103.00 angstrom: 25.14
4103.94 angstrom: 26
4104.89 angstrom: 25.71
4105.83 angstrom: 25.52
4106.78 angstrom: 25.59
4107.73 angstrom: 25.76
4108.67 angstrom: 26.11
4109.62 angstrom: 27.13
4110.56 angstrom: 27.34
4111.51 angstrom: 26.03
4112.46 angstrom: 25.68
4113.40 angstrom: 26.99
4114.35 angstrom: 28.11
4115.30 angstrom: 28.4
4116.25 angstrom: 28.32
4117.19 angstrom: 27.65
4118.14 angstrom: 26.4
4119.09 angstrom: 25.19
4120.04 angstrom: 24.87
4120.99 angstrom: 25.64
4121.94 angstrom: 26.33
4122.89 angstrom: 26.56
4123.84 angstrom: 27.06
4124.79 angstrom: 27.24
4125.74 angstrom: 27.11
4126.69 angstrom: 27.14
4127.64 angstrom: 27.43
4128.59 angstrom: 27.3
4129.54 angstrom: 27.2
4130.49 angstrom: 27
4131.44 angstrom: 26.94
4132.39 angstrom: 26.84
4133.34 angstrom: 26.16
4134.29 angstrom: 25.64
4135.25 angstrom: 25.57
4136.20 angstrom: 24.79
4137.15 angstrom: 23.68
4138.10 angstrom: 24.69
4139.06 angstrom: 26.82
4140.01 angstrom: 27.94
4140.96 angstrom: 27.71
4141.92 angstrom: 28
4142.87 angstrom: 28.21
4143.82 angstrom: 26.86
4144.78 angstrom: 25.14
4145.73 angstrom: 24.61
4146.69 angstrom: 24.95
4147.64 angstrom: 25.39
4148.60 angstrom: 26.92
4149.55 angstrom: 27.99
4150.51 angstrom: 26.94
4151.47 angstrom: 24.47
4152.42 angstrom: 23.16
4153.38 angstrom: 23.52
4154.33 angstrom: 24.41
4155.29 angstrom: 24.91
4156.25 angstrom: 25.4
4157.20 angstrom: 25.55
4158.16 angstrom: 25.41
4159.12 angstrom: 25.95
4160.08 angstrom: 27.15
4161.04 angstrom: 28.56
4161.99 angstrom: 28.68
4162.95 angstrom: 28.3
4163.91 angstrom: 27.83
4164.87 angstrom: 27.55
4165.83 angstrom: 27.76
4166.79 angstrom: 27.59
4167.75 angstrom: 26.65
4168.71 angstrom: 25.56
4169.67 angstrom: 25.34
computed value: -2.1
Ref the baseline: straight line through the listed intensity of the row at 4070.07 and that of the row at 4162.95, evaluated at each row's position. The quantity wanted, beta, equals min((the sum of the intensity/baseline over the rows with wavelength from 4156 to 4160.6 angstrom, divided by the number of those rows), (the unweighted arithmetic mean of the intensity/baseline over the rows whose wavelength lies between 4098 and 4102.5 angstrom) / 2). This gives 0.41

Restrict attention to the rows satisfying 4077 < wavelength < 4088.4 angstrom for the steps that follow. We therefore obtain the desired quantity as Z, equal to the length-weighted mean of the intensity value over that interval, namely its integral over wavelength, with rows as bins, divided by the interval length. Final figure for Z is 28.1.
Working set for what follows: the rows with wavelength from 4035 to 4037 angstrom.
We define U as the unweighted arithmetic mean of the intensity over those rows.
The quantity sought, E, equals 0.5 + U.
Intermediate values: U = 25.6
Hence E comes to 26.1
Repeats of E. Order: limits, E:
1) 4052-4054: 29.6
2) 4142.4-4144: 28.0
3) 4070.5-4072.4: 27.8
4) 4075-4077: 26.7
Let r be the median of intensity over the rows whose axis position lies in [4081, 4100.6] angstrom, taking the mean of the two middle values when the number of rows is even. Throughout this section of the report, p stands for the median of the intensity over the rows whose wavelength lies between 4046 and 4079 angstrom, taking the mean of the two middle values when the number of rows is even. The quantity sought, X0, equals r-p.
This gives 2.7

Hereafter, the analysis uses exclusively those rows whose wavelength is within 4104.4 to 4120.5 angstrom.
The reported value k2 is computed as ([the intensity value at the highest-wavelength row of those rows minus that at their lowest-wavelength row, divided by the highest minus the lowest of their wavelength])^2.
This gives 0.003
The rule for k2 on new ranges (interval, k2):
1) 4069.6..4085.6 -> 0.007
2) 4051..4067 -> 0.085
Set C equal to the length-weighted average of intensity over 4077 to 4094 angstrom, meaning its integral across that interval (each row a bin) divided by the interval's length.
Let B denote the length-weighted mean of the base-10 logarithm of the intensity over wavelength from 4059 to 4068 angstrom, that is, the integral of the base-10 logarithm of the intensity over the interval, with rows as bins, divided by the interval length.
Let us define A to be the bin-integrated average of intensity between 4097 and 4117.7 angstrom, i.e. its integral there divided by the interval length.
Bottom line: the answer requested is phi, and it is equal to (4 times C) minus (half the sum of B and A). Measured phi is 100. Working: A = 25.5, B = 1.39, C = 28.5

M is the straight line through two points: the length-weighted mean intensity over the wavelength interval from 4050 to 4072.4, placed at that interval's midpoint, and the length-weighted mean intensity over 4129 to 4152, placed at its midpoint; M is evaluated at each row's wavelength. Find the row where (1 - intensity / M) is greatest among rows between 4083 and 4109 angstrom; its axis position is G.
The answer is 4101.11 angstrom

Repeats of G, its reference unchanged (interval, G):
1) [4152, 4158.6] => 4152.42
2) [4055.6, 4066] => 4060.70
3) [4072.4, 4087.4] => 4073.82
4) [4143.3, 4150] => 4145.73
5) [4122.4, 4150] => 4137.15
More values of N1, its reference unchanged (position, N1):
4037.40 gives -1.3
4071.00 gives -1.2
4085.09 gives -1.8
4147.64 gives 0.8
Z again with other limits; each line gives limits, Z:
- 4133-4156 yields 25.8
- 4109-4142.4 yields 26.7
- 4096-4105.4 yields 23.8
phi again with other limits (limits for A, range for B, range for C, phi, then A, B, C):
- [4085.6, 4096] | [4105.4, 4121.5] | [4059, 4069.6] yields 84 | 28.9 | 1.42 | 24.8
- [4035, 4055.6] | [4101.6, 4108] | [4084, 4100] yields 96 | 26.3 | 1.40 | 27.5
